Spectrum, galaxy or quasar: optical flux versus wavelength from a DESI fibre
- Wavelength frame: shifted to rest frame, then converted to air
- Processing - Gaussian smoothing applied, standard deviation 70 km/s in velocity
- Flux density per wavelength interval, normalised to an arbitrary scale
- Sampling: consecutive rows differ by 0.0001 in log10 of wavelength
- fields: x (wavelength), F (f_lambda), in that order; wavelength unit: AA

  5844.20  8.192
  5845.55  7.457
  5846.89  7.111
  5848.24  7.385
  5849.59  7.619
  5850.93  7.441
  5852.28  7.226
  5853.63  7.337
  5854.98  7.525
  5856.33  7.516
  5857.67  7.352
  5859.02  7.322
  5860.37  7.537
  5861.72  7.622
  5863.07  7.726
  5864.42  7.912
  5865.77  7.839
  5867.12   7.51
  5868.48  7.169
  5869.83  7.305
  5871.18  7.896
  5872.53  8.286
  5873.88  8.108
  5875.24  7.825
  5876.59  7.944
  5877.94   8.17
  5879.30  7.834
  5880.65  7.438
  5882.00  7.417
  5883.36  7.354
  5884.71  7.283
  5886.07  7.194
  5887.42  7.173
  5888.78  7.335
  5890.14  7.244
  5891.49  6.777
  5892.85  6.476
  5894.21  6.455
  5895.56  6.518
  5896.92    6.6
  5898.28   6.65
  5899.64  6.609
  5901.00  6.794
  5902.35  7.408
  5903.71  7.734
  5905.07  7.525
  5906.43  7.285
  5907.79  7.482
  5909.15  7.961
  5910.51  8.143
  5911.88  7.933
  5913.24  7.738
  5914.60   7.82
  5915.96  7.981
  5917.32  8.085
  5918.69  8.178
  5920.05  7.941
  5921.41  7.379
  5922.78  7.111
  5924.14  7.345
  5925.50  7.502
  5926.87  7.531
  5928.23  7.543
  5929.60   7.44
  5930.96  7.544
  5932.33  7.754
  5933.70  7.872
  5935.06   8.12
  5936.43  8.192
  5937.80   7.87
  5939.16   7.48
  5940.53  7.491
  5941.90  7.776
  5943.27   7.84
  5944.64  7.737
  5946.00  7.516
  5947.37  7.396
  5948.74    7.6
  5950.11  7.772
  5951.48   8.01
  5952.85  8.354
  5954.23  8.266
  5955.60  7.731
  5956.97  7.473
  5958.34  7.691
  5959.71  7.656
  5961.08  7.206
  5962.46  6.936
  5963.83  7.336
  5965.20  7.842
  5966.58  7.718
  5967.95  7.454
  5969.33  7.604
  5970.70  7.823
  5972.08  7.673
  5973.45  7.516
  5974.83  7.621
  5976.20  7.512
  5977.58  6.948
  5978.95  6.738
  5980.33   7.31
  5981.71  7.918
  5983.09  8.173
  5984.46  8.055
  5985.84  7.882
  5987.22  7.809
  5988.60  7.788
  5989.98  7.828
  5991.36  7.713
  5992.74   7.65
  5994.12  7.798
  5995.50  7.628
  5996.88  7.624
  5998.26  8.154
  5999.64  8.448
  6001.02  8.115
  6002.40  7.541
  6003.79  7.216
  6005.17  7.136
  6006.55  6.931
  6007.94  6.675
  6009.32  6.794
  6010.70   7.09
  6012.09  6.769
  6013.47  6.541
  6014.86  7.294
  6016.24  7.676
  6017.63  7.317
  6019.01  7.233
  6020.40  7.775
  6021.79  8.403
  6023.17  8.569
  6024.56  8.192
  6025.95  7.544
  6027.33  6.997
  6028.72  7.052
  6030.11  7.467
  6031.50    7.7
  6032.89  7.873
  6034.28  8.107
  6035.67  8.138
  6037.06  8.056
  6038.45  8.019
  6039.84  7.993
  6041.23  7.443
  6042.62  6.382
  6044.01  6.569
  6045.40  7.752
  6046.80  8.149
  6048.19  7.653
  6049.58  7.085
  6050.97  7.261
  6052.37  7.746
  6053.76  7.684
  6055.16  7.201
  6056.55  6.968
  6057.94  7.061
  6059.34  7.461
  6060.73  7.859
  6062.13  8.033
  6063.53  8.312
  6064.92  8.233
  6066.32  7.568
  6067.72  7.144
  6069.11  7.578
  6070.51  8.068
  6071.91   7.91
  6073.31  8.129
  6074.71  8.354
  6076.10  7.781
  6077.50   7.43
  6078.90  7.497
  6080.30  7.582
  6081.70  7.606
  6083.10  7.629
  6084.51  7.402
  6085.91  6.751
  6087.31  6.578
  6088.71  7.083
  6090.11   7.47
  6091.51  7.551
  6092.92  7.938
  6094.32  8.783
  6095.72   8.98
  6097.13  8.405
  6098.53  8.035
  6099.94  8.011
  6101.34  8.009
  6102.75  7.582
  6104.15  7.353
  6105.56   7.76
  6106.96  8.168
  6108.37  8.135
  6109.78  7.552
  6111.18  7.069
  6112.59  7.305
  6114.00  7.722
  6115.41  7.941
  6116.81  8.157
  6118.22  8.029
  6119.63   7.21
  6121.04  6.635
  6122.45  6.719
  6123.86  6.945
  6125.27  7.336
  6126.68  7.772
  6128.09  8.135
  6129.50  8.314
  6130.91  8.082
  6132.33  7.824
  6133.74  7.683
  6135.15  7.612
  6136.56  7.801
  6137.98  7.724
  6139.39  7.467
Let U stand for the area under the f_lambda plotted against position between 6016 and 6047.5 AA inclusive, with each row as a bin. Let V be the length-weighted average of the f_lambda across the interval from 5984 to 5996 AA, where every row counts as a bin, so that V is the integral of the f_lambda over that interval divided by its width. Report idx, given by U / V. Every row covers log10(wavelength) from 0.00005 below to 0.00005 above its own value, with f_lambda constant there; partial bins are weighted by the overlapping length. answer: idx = 31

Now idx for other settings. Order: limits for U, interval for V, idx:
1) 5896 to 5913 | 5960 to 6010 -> 17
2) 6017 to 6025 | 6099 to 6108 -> 8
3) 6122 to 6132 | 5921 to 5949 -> 10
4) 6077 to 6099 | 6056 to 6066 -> 22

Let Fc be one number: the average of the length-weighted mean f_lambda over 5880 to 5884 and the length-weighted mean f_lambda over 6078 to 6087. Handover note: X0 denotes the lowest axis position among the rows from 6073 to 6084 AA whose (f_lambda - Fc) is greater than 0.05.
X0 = 6073.31 AA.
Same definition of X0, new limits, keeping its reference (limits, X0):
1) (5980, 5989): 5981.71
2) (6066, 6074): 6066.32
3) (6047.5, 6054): 6048.19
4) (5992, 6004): 5992.74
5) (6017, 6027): 6020.40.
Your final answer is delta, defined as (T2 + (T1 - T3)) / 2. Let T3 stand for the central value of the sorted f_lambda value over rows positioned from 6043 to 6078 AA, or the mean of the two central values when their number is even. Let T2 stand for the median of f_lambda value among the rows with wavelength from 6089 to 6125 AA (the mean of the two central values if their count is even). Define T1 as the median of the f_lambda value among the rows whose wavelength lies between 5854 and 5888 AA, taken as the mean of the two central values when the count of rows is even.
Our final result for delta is 3.80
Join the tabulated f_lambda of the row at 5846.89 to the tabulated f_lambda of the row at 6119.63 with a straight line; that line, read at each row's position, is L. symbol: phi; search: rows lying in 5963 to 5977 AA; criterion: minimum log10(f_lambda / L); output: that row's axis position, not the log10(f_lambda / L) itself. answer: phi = 5963.83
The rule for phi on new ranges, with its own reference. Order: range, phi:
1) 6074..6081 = 6077.50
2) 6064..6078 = 6067.72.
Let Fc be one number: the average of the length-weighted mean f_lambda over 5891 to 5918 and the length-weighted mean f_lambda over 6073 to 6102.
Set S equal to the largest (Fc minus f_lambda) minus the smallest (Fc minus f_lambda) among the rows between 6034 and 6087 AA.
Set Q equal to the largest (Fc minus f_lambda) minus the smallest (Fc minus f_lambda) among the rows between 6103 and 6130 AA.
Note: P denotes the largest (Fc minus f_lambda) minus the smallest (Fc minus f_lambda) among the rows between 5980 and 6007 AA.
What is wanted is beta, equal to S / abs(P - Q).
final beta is 12.2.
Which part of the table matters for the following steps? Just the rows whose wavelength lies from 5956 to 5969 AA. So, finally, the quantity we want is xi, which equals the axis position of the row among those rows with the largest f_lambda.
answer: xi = 5965.20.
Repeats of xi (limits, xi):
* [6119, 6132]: 6129.50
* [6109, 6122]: 6116.81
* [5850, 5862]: 5861.72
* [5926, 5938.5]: 5936.43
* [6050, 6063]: 6062.13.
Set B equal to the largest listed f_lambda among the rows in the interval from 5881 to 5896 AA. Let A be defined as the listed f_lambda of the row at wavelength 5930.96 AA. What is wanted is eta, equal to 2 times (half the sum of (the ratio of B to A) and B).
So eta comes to 8.4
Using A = 7.544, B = 7.417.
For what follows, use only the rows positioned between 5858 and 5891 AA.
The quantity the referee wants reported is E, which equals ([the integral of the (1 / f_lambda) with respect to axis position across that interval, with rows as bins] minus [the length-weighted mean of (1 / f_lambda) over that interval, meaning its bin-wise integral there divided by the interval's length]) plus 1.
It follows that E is 5.22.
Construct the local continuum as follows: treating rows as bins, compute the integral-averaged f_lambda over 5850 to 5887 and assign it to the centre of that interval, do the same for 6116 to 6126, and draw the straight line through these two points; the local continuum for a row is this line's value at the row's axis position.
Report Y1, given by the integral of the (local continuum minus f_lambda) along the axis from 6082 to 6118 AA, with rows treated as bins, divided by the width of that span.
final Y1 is -0.41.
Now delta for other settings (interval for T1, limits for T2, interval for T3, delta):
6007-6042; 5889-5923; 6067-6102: 3.66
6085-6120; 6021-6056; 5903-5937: 3.86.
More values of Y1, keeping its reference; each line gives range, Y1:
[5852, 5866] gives 0.07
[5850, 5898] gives 0.17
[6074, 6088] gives -0.11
